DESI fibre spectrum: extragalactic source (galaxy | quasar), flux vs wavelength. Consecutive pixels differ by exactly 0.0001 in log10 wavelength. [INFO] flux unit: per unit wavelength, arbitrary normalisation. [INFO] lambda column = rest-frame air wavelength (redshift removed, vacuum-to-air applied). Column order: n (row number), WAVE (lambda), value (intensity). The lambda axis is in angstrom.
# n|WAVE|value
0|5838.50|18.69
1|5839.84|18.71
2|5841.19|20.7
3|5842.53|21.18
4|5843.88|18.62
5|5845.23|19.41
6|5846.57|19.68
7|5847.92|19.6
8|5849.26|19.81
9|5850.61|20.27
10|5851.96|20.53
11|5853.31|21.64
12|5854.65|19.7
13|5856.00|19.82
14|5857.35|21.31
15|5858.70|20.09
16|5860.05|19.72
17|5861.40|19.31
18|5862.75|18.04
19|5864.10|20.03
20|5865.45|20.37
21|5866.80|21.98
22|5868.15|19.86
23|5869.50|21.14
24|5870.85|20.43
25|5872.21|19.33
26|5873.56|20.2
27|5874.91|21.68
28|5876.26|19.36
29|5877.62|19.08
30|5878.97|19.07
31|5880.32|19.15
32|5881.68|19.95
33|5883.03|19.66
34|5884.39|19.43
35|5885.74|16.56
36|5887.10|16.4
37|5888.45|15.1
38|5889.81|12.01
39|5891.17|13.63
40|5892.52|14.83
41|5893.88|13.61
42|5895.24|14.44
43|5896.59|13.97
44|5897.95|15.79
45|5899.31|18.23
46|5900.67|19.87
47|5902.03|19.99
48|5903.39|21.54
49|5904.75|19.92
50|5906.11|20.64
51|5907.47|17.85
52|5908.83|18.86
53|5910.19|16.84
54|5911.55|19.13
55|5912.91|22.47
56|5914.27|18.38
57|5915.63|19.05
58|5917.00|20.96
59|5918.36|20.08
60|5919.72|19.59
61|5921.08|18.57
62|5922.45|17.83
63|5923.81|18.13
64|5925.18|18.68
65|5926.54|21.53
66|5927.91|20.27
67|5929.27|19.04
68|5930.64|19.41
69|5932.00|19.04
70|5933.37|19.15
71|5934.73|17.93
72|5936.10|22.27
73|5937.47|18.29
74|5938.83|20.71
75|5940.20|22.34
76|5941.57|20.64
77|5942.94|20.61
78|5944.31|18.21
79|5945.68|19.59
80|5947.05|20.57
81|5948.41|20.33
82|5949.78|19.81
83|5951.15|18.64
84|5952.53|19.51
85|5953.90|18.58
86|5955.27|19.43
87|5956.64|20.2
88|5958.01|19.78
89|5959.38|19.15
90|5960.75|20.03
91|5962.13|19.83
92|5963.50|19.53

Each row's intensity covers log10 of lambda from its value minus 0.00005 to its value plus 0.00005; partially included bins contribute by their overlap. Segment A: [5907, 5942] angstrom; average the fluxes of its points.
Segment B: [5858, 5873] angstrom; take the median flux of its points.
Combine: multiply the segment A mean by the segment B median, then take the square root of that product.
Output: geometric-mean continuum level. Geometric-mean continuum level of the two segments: 19.8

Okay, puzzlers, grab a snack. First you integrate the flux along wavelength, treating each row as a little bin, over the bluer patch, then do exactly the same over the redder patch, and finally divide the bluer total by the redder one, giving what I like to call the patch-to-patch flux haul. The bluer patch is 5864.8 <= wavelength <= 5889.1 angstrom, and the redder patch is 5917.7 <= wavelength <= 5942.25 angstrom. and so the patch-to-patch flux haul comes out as 0.98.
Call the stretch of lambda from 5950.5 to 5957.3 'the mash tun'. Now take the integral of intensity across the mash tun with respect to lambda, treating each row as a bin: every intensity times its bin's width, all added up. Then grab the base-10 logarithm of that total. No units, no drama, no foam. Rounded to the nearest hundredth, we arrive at 2.12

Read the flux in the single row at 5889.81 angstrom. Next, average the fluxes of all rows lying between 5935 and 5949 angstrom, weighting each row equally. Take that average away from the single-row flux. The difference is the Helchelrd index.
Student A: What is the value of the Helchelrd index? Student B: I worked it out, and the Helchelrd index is -8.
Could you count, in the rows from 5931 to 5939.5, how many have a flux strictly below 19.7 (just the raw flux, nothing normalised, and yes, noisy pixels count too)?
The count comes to 4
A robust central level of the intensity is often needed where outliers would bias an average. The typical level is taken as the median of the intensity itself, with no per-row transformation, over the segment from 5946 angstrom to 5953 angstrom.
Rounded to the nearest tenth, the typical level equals 19.8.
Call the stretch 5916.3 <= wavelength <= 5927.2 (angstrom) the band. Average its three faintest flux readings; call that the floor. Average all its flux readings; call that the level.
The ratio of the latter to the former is 1.07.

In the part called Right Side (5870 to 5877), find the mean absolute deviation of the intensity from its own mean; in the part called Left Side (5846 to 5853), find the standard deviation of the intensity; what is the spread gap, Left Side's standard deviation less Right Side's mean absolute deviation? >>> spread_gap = -0.3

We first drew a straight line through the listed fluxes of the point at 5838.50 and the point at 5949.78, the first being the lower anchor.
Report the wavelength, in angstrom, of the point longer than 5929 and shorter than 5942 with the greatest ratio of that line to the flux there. 5934.73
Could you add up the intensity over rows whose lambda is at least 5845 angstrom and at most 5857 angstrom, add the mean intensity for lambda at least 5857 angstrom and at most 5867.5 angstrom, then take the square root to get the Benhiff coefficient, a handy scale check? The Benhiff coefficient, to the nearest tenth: 14.2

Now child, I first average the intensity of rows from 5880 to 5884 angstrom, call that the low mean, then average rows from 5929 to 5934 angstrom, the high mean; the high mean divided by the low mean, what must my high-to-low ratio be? 0.98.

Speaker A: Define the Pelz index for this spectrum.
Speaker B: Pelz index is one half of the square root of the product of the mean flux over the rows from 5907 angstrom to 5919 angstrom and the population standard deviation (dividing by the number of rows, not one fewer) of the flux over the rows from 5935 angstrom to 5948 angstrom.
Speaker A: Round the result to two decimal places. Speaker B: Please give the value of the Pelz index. 2.59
